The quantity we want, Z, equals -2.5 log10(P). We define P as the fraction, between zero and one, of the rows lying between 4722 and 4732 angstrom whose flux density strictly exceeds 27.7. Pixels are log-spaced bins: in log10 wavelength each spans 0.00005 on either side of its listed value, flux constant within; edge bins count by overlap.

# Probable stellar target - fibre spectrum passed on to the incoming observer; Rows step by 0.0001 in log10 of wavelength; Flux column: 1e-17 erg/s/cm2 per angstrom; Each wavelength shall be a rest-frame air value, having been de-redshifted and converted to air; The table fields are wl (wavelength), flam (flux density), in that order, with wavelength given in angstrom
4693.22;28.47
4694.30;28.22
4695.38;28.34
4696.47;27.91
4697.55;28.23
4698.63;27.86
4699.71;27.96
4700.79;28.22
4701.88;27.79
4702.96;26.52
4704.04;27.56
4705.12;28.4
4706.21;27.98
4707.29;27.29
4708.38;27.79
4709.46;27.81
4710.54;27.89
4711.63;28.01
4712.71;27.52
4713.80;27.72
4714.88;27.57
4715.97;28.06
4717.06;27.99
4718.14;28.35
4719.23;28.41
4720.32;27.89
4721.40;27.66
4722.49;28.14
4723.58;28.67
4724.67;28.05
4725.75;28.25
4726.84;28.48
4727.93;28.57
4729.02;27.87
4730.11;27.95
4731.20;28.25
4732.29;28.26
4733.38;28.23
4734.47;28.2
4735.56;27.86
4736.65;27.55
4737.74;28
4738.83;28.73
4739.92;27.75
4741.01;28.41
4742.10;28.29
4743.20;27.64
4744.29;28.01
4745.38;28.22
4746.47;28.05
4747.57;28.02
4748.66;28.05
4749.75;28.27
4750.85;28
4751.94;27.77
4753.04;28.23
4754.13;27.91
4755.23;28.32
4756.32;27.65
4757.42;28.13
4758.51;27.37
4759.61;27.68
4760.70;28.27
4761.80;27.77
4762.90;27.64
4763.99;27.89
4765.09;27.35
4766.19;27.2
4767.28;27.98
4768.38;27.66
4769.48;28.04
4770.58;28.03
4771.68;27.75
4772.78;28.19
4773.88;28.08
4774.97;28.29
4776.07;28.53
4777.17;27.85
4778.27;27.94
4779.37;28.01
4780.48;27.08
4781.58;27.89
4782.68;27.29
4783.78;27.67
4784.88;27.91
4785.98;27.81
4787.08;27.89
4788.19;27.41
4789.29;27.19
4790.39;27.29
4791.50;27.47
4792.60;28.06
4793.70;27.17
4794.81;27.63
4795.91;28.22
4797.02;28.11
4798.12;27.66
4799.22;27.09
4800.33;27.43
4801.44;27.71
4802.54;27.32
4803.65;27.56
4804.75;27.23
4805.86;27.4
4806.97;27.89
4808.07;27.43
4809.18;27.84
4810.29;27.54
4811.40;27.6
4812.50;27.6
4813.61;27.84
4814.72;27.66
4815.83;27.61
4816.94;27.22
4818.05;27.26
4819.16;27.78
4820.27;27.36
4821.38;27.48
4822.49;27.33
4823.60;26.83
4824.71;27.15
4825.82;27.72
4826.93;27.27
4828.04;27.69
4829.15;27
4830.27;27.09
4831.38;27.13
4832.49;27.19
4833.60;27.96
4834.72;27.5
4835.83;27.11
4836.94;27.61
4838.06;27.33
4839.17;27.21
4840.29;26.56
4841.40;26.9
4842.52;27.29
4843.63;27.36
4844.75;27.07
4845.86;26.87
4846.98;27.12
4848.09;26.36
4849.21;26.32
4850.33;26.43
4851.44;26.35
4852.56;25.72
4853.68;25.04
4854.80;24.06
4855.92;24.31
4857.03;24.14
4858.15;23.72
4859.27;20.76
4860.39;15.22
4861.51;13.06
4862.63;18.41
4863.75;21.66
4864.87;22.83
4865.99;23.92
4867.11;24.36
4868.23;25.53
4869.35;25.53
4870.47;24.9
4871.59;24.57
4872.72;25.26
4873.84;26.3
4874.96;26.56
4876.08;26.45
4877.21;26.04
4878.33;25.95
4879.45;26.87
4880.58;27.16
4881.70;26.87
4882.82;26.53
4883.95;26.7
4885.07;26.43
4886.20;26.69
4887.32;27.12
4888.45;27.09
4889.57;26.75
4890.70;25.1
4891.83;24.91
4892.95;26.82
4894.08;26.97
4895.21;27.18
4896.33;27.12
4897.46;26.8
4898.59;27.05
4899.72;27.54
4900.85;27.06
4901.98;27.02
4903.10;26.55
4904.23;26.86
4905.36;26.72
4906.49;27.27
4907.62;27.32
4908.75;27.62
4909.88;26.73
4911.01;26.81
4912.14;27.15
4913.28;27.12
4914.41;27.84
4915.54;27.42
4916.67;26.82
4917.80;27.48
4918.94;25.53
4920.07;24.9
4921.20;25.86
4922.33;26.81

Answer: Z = 0.00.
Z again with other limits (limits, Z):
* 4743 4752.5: 0.13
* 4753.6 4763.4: 0.64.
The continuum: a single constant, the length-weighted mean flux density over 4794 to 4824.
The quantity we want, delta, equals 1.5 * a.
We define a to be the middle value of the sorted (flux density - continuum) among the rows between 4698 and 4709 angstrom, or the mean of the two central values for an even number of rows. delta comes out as 0.43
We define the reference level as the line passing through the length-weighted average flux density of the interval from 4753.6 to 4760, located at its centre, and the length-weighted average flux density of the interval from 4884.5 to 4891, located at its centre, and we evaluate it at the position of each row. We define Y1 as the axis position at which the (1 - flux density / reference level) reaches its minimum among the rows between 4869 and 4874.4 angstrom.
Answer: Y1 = 4873.84 angstrom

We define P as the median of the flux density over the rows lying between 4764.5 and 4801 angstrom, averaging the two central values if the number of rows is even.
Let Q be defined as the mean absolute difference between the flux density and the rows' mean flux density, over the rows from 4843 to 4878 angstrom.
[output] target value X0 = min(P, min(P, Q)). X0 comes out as 2.2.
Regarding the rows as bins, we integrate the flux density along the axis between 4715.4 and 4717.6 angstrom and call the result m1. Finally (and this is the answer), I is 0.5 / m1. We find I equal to 0.0081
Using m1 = 62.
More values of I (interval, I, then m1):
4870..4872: 0.0101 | 50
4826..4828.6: 0.0070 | 72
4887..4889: 0.0092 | 54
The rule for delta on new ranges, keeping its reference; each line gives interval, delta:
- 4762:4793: 0.50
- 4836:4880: -2.38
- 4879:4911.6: -1.00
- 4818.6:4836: -0.36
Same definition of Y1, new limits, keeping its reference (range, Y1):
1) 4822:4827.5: 4825.82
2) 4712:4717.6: 4715.97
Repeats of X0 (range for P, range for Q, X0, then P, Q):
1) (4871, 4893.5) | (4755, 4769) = 0.3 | 26.5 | 0.3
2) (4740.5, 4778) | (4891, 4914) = 0.3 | 28.0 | 0.3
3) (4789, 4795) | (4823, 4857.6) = 0.8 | 27.4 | 0.8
